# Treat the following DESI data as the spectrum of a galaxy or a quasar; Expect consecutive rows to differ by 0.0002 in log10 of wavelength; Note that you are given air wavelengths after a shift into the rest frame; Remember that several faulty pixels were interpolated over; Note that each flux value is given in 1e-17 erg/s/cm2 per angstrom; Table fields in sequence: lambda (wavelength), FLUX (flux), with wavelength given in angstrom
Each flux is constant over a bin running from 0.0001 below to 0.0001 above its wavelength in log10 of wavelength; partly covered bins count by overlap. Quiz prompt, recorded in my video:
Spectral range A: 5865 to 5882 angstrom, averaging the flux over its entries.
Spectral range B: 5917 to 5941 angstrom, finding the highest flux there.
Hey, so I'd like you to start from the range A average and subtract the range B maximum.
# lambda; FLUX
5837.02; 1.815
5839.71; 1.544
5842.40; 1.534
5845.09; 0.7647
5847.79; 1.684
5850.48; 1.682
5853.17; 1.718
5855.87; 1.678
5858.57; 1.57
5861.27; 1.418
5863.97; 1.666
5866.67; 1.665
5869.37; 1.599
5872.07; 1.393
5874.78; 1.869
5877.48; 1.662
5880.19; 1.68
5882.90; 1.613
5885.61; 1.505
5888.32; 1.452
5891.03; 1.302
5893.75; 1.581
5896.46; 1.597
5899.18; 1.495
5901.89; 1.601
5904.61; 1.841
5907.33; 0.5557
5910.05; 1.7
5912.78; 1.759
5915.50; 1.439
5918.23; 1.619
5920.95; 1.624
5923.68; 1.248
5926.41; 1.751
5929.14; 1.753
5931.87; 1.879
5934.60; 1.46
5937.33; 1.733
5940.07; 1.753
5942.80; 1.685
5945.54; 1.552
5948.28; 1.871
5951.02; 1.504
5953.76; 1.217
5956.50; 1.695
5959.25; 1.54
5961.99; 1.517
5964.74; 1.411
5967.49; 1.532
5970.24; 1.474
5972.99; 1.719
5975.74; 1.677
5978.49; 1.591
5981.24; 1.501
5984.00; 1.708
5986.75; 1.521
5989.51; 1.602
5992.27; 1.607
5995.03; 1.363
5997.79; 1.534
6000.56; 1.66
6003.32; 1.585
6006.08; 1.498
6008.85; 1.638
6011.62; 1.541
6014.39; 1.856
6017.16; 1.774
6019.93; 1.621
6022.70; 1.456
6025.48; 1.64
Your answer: -0.23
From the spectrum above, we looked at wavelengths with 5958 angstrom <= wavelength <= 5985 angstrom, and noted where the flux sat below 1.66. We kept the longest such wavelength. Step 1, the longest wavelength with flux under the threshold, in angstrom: 5981.24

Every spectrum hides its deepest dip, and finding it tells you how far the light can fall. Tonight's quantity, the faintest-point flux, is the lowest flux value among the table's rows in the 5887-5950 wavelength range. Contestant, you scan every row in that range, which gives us 0.5557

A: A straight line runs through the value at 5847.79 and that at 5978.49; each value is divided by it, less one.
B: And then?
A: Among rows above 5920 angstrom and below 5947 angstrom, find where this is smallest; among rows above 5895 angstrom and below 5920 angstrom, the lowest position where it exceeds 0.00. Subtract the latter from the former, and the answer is 19.1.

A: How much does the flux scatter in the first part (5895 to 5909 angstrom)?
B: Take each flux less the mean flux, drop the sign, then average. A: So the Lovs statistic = 0.34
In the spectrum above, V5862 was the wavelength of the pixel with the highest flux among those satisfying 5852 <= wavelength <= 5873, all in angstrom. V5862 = 5853.17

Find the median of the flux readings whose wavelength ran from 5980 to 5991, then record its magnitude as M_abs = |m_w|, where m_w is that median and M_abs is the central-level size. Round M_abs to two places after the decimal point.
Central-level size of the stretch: 1.56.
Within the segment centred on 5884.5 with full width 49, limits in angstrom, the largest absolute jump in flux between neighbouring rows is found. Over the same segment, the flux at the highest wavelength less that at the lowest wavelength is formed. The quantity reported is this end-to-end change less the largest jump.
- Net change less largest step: -2.1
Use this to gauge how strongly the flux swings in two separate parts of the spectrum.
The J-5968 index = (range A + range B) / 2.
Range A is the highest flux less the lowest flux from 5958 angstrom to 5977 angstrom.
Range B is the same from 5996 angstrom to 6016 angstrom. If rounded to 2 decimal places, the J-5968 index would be 0.33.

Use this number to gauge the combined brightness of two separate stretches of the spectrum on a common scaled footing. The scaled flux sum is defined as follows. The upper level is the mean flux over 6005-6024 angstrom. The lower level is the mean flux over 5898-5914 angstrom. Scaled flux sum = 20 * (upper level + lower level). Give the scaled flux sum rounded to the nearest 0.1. 62.4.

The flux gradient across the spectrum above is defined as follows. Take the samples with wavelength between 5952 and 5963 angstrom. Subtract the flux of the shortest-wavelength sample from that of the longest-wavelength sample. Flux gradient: 0.30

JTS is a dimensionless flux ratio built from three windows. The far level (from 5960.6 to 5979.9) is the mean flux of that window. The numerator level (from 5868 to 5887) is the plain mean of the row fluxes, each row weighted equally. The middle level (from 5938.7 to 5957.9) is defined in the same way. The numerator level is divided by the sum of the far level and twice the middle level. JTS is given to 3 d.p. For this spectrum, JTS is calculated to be 0.338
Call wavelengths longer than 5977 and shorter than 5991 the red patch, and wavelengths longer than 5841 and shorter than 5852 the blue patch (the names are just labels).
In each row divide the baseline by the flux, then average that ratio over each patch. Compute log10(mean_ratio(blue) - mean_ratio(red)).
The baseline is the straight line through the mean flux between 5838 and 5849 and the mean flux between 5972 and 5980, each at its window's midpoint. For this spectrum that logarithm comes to -1.5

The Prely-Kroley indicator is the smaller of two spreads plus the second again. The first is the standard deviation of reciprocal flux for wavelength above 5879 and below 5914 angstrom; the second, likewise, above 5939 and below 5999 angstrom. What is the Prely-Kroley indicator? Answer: 0.12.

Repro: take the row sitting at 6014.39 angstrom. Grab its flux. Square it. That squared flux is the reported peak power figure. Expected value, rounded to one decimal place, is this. 3.4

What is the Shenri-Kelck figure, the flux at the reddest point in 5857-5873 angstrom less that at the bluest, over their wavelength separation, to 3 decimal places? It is -0.013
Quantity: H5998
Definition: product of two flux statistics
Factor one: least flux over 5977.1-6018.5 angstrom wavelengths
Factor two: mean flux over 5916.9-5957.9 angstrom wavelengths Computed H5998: 2.21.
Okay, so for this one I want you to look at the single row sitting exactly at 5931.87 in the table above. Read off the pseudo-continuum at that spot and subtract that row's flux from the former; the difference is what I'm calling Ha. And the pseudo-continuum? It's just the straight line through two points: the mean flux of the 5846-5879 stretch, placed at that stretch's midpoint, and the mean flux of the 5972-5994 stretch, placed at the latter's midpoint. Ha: -0.26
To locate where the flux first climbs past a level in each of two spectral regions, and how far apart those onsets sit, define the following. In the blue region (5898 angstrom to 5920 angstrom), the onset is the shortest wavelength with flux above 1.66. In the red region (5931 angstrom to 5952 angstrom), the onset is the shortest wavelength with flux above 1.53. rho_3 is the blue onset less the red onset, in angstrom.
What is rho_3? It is -27.3 angstrom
